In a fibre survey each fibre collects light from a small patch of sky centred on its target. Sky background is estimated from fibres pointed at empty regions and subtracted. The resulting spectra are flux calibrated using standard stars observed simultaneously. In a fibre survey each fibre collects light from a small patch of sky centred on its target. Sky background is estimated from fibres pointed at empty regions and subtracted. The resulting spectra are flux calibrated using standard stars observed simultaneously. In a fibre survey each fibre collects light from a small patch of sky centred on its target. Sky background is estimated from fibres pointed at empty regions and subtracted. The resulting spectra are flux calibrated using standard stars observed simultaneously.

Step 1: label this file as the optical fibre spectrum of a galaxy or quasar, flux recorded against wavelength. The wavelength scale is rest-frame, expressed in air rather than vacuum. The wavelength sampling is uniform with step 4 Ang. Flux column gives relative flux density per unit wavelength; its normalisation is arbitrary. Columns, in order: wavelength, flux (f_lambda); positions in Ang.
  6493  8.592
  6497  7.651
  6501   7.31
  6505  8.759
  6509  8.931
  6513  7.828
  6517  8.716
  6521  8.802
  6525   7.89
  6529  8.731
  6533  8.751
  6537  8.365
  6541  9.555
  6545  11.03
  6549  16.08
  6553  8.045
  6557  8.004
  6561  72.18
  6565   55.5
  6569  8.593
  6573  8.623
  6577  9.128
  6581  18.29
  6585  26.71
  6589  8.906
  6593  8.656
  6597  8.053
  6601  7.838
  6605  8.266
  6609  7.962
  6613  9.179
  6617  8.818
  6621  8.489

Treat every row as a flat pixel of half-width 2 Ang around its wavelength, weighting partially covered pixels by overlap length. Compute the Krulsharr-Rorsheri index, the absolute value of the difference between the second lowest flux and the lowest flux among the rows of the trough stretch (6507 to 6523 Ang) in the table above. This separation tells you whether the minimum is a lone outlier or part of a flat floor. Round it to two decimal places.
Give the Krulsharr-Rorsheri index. 0.89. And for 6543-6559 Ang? 0.04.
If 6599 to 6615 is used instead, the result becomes 0.12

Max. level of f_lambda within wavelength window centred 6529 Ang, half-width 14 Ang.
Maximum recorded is 9.555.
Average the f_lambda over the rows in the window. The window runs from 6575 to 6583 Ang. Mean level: 13.7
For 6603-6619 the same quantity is 8.6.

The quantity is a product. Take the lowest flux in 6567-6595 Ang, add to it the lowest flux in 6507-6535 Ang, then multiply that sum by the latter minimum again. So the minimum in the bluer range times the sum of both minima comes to 129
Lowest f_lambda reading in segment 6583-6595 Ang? 8.656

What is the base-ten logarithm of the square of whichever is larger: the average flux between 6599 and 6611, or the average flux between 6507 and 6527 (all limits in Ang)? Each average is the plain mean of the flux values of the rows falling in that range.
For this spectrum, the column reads 1.9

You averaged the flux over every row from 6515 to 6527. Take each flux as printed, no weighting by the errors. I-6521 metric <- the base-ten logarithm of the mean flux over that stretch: 0.93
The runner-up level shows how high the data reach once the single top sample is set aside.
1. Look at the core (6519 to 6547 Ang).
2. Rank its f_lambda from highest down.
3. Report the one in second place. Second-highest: 9.555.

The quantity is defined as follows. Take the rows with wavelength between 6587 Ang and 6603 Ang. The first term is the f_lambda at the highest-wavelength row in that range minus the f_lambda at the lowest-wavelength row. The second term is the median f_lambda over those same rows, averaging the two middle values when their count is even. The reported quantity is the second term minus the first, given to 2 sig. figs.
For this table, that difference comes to 9.4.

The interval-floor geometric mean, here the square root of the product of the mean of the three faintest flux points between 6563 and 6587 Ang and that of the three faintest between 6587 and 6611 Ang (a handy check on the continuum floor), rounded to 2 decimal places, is 8.36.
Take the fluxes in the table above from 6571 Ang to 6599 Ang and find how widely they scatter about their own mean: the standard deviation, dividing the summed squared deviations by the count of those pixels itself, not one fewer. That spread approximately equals 6.6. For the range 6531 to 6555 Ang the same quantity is 2.8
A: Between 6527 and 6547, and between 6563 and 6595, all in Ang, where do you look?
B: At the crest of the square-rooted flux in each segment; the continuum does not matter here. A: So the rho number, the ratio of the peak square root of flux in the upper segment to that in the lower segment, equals 2.2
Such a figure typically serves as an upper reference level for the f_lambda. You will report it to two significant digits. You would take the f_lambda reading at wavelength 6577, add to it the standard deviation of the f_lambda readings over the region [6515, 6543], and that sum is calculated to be 9.6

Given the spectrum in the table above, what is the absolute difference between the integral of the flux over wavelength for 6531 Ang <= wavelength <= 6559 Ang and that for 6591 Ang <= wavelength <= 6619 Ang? 44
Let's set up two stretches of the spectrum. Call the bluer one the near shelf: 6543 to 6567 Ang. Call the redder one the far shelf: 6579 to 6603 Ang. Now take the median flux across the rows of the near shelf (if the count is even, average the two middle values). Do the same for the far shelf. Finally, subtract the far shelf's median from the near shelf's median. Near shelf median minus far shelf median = 4.77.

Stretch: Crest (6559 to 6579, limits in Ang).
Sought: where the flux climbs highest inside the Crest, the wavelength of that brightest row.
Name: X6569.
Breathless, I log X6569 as 6561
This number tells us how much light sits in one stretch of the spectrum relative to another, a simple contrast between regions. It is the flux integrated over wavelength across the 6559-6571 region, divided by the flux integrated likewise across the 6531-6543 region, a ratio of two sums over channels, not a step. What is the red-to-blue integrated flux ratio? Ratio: 5.1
